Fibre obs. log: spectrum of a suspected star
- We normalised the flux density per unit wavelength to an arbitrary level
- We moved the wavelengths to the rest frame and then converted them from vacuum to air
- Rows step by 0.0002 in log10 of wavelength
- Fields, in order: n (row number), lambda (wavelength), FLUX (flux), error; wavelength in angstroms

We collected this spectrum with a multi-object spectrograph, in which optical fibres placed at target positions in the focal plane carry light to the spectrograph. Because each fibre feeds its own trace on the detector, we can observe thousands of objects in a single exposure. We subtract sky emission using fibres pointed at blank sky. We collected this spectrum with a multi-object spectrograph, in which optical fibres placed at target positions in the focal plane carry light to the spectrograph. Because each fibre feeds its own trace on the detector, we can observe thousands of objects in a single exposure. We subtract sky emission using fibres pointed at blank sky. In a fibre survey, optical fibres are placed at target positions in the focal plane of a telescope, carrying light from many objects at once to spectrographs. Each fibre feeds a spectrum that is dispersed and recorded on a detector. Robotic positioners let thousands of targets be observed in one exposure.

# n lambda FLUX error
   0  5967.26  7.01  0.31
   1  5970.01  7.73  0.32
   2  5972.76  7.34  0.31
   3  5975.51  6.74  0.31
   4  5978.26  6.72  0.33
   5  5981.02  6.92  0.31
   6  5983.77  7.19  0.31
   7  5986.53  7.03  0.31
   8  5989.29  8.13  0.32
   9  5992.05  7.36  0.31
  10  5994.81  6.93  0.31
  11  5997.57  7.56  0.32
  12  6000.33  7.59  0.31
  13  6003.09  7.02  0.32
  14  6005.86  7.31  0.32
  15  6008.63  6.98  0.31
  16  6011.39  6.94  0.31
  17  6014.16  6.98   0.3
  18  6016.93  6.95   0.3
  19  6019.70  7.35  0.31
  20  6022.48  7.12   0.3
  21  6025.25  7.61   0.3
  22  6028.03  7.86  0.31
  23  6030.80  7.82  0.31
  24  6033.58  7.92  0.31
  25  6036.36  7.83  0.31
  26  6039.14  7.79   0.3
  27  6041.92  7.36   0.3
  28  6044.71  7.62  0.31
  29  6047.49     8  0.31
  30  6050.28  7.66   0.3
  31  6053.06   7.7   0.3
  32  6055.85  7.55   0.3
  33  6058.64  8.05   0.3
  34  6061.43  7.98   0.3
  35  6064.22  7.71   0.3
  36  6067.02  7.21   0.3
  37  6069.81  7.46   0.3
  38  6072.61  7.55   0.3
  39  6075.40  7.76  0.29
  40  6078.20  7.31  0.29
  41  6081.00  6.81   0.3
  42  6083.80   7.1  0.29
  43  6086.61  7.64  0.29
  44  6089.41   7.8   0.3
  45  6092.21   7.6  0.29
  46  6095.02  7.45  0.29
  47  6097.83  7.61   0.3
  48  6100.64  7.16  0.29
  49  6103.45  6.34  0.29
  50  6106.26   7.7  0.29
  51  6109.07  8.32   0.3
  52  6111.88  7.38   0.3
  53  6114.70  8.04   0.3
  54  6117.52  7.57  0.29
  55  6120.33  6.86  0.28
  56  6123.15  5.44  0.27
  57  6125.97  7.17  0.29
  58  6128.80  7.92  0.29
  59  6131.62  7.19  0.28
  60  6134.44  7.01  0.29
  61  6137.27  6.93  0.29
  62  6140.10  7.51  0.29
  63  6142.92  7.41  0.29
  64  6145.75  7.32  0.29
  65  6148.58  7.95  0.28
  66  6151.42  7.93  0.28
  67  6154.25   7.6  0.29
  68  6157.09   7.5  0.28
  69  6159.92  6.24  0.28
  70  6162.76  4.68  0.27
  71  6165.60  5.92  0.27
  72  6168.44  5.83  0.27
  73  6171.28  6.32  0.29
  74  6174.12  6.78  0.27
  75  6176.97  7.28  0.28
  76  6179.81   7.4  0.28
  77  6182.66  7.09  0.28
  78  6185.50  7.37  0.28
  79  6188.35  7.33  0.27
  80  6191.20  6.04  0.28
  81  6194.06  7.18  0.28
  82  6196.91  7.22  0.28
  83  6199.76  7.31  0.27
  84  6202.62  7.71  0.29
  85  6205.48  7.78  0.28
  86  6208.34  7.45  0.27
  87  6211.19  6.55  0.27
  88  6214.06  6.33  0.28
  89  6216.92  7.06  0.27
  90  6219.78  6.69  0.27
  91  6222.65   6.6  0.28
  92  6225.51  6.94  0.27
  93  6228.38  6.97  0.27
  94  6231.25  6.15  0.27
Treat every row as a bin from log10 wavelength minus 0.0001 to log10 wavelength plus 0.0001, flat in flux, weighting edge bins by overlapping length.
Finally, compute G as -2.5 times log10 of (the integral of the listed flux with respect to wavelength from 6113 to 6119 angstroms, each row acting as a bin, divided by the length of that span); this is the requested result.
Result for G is -2.23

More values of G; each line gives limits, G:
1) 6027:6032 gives -2.24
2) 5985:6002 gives -2.18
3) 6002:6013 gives -2.12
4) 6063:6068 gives -2.18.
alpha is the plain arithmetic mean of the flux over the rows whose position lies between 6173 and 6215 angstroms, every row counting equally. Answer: 7.1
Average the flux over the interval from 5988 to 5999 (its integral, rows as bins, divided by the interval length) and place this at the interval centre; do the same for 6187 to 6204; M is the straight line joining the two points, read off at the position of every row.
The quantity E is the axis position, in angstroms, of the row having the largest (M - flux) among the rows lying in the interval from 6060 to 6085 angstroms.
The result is 6081.00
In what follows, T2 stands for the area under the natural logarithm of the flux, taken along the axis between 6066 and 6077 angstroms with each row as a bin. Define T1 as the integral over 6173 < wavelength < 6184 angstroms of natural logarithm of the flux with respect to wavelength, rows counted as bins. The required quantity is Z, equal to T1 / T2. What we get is 0.98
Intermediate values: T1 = 21.6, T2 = 22.2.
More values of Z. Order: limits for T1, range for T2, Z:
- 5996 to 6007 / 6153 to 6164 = 1.08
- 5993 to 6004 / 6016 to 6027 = 1.00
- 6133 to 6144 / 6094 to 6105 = 1.01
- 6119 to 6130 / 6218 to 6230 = 0.91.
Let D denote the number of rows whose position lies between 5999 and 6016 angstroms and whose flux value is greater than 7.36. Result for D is 1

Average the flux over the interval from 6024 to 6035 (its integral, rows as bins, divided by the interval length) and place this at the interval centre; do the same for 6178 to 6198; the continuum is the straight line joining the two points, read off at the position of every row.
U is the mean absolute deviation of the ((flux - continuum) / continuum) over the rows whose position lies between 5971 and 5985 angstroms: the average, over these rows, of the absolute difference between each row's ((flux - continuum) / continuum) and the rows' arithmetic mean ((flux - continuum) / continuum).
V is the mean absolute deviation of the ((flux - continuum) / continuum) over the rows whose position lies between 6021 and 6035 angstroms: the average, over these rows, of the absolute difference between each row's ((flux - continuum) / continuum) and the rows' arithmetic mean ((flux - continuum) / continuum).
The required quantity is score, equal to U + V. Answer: 0.061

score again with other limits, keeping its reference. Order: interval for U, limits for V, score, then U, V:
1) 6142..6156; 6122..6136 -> 0.116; 0.034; 0.083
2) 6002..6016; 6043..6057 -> 0.028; 0.013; 0.015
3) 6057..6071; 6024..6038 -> 0.046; 0.034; 0.011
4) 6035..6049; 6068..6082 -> 0.055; 0.023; 0.032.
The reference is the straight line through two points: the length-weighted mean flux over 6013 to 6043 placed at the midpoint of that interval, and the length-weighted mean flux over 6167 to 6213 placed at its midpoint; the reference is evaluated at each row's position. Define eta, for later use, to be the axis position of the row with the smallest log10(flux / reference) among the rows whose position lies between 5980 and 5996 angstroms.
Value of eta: 5981.02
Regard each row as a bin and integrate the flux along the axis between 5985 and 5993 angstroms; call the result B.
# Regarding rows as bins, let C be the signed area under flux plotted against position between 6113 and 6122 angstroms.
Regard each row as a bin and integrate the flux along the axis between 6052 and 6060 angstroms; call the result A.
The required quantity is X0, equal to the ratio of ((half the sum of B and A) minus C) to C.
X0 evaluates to -0.086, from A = 62.1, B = 60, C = 66.8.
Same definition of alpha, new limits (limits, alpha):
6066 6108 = 7.4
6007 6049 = 7.5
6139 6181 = 6.9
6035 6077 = 7.7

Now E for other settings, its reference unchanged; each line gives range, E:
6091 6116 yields 6103.45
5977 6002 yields 5978.26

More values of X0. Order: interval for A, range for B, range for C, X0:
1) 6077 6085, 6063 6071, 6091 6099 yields -0.038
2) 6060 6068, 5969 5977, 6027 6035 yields -0.054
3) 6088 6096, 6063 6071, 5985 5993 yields 0.005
